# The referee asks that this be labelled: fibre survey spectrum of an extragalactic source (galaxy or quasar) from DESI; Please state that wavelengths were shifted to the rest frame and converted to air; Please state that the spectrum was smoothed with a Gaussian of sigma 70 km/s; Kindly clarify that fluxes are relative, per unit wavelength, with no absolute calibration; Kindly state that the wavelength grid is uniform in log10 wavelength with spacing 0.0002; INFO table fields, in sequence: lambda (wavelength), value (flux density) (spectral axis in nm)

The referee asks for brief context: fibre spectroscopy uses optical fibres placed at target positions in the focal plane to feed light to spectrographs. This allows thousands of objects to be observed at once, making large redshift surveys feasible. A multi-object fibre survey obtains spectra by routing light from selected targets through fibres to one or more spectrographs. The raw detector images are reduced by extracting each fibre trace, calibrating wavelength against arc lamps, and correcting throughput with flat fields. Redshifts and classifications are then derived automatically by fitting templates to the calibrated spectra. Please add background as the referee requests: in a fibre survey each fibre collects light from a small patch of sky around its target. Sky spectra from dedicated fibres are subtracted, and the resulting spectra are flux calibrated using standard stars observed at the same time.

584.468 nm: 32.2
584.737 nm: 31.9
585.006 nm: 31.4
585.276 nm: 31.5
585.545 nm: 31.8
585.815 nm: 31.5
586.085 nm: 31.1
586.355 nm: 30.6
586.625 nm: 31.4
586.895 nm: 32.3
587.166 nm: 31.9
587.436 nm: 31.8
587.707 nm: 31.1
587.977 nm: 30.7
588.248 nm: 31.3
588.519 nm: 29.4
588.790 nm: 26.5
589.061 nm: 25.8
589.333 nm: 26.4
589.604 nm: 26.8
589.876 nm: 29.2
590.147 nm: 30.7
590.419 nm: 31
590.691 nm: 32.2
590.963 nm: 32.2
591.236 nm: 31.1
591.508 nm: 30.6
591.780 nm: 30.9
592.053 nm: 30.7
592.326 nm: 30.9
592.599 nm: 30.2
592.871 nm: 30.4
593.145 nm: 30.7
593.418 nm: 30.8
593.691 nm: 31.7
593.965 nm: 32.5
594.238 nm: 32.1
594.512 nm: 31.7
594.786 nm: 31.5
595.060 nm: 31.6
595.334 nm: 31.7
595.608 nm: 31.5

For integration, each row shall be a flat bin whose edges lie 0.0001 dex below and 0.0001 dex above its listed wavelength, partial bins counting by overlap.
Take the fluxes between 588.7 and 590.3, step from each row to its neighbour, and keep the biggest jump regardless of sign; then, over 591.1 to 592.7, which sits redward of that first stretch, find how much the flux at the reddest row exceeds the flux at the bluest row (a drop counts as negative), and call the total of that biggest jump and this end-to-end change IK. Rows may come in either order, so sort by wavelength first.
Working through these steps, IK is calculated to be 1.5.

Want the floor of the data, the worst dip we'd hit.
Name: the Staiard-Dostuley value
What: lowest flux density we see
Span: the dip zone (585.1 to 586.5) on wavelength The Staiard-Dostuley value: 30.6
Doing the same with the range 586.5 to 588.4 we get 30.7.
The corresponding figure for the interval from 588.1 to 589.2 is 25.8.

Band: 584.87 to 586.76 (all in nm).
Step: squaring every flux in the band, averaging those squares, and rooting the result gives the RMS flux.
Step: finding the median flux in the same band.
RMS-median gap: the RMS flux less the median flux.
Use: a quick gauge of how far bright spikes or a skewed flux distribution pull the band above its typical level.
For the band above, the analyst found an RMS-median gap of -0.1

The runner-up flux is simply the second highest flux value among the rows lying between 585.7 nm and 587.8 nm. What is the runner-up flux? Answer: 31.9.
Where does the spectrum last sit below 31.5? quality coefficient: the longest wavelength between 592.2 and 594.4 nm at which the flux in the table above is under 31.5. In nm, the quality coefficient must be 593.418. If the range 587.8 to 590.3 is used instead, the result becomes 590.147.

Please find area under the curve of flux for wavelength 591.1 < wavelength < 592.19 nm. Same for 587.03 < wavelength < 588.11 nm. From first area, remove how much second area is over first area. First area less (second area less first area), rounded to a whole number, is 33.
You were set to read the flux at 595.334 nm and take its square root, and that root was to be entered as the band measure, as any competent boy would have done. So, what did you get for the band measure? 5.63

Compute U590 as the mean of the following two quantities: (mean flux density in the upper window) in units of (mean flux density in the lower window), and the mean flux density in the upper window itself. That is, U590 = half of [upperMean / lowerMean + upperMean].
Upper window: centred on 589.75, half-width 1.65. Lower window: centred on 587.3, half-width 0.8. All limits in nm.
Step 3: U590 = 15.2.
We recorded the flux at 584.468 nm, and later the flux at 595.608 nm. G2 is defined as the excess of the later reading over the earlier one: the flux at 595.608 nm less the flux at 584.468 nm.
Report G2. -0.70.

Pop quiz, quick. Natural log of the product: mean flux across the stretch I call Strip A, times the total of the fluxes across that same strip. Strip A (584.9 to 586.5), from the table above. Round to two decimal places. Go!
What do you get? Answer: 8.68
